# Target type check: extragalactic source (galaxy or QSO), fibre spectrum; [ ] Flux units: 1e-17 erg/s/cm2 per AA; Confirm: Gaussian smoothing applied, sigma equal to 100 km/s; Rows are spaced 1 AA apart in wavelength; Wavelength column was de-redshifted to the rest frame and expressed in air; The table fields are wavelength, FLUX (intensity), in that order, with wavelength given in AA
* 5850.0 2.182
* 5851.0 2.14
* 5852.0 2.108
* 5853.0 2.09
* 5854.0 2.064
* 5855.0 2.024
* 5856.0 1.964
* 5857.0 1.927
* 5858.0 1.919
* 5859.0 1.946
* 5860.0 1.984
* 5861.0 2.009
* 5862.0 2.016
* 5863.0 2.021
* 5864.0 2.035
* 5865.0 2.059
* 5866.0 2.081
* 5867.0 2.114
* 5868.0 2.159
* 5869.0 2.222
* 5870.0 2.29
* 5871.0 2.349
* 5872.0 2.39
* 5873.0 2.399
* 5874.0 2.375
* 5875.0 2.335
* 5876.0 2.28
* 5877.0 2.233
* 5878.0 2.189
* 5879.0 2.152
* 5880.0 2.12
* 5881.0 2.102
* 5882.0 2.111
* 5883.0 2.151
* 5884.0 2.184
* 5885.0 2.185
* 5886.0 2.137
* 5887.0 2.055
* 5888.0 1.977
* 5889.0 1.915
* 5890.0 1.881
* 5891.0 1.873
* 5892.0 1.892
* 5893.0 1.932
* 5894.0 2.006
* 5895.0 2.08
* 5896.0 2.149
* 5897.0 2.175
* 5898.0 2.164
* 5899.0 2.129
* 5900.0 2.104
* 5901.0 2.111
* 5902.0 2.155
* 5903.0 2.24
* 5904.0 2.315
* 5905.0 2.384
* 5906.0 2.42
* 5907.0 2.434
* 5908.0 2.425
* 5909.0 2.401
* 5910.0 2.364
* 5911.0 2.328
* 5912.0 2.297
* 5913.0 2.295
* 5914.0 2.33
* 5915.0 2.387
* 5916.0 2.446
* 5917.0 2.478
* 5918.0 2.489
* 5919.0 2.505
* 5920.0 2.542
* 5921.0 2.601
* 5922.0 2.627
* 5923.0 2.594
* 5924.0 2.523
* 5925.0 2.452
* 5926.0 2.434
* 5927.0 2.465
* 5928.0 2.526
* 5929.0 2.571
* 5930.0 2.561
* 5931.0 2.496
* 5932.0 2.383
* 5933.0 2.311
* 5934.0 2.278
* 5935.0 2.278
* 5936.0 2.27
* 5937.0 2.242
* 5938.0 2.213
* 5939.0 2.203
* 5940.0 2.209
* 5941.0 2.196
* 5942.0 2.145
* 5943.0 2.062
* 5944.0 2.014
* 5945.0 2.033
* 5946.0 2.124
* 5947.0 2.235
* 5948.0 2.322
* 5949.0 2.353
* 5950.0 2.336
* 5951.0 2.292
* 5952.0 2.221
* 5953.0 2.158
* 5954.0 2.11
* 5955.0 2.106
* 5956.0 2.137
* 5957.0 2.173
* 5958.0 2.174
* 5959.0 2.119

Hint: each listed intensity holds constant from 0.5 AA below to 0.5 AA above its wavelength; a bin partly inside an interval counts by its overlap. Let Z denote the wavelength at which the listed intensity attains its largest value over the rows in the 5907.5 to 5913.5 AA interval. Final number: 5908.0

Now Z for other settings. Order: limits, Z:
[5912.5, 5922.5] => 5922.0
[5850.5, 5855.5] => 5851.0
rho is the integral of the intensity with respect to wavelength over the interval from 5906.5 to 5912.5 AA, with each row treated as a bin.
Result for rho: 14.2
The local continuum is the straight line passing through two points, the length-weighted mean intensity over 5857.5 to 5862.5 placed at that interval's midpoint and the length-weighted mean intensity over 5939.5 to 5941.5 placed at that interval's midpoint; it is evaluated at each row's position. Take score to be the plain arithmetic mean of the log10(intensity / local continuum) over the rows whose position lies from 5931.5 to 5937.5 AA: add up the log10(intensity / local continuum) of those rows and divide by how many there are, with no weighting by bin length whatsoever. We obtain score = 0.02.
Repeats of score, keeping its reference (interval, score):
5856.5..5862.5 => 0.00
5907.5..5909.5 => 0.06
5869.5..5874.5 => 0.07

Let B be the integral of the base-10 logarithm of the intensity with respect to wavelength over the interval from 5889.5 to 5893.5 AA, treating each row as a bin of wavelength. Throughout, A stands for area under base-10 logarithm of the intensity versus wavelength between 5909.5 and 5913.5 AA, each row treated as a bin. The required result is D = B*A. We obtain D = 1.62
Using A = 1.46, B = 1.11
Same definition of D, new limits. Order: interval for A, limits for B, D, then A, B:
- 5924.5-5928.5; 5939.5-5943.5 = 2.09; 1.57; 1.33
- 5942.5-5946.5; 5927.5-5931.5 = 2.03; 1.25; 1.62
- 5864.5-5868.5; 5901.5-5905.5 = 1.84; 1.29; 1.43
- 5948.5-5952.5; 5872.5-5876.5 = 2.14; 1.45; 1.48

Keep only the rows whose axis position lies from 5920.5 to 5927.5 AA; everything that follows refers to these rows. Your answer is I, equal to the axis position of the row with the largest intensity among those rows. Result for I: 5922.0 AA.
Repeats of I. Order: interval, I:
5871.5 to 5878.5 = 5873.0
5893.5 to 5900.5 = 5897.0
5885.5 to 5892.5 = 5886.0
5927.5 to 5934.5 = 5929.0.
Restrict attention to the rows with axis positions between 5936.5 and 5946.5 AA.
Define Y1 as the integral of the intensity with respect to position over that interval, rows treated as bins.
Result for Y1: 21.4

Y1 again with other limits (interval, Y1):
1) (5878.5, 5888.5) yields 21.2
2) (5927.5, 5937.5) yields 23.9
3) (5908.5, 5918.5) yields 23.8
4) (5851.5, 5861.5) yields 20.0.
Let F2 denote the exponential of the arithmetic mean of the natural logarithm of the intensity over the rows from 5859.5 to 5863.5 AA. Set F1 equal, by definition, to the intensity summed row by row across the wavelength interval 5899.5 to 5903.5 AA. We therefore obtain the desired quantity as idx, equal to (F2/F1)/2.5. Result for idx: 0.093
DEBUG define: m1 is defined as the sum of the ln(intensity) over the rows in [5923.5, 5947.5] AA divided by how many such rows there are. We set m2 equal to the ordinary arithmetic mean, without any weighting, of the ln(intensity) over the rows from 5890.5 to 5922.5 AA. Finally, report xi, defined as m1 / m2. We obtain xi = 1.01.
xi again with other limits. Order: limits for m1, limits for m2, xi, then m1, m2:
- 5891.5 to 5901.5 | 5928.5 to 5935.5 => 0.83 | 0.729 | 0.88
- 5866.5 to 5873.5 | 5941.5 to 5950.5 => 1.06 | 0.821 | 0.78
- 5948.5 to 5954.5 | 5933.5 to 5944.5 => 1.03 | 0.808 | 0.78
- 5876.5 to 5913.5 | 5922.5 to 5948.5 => 0.92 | 0.769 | 0.84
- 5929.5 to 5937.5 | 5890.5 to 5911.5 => 1.09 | 0.854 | 0.78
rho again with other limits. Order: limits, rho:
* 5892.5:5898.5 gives 12.5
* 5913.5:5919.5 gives 14.6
